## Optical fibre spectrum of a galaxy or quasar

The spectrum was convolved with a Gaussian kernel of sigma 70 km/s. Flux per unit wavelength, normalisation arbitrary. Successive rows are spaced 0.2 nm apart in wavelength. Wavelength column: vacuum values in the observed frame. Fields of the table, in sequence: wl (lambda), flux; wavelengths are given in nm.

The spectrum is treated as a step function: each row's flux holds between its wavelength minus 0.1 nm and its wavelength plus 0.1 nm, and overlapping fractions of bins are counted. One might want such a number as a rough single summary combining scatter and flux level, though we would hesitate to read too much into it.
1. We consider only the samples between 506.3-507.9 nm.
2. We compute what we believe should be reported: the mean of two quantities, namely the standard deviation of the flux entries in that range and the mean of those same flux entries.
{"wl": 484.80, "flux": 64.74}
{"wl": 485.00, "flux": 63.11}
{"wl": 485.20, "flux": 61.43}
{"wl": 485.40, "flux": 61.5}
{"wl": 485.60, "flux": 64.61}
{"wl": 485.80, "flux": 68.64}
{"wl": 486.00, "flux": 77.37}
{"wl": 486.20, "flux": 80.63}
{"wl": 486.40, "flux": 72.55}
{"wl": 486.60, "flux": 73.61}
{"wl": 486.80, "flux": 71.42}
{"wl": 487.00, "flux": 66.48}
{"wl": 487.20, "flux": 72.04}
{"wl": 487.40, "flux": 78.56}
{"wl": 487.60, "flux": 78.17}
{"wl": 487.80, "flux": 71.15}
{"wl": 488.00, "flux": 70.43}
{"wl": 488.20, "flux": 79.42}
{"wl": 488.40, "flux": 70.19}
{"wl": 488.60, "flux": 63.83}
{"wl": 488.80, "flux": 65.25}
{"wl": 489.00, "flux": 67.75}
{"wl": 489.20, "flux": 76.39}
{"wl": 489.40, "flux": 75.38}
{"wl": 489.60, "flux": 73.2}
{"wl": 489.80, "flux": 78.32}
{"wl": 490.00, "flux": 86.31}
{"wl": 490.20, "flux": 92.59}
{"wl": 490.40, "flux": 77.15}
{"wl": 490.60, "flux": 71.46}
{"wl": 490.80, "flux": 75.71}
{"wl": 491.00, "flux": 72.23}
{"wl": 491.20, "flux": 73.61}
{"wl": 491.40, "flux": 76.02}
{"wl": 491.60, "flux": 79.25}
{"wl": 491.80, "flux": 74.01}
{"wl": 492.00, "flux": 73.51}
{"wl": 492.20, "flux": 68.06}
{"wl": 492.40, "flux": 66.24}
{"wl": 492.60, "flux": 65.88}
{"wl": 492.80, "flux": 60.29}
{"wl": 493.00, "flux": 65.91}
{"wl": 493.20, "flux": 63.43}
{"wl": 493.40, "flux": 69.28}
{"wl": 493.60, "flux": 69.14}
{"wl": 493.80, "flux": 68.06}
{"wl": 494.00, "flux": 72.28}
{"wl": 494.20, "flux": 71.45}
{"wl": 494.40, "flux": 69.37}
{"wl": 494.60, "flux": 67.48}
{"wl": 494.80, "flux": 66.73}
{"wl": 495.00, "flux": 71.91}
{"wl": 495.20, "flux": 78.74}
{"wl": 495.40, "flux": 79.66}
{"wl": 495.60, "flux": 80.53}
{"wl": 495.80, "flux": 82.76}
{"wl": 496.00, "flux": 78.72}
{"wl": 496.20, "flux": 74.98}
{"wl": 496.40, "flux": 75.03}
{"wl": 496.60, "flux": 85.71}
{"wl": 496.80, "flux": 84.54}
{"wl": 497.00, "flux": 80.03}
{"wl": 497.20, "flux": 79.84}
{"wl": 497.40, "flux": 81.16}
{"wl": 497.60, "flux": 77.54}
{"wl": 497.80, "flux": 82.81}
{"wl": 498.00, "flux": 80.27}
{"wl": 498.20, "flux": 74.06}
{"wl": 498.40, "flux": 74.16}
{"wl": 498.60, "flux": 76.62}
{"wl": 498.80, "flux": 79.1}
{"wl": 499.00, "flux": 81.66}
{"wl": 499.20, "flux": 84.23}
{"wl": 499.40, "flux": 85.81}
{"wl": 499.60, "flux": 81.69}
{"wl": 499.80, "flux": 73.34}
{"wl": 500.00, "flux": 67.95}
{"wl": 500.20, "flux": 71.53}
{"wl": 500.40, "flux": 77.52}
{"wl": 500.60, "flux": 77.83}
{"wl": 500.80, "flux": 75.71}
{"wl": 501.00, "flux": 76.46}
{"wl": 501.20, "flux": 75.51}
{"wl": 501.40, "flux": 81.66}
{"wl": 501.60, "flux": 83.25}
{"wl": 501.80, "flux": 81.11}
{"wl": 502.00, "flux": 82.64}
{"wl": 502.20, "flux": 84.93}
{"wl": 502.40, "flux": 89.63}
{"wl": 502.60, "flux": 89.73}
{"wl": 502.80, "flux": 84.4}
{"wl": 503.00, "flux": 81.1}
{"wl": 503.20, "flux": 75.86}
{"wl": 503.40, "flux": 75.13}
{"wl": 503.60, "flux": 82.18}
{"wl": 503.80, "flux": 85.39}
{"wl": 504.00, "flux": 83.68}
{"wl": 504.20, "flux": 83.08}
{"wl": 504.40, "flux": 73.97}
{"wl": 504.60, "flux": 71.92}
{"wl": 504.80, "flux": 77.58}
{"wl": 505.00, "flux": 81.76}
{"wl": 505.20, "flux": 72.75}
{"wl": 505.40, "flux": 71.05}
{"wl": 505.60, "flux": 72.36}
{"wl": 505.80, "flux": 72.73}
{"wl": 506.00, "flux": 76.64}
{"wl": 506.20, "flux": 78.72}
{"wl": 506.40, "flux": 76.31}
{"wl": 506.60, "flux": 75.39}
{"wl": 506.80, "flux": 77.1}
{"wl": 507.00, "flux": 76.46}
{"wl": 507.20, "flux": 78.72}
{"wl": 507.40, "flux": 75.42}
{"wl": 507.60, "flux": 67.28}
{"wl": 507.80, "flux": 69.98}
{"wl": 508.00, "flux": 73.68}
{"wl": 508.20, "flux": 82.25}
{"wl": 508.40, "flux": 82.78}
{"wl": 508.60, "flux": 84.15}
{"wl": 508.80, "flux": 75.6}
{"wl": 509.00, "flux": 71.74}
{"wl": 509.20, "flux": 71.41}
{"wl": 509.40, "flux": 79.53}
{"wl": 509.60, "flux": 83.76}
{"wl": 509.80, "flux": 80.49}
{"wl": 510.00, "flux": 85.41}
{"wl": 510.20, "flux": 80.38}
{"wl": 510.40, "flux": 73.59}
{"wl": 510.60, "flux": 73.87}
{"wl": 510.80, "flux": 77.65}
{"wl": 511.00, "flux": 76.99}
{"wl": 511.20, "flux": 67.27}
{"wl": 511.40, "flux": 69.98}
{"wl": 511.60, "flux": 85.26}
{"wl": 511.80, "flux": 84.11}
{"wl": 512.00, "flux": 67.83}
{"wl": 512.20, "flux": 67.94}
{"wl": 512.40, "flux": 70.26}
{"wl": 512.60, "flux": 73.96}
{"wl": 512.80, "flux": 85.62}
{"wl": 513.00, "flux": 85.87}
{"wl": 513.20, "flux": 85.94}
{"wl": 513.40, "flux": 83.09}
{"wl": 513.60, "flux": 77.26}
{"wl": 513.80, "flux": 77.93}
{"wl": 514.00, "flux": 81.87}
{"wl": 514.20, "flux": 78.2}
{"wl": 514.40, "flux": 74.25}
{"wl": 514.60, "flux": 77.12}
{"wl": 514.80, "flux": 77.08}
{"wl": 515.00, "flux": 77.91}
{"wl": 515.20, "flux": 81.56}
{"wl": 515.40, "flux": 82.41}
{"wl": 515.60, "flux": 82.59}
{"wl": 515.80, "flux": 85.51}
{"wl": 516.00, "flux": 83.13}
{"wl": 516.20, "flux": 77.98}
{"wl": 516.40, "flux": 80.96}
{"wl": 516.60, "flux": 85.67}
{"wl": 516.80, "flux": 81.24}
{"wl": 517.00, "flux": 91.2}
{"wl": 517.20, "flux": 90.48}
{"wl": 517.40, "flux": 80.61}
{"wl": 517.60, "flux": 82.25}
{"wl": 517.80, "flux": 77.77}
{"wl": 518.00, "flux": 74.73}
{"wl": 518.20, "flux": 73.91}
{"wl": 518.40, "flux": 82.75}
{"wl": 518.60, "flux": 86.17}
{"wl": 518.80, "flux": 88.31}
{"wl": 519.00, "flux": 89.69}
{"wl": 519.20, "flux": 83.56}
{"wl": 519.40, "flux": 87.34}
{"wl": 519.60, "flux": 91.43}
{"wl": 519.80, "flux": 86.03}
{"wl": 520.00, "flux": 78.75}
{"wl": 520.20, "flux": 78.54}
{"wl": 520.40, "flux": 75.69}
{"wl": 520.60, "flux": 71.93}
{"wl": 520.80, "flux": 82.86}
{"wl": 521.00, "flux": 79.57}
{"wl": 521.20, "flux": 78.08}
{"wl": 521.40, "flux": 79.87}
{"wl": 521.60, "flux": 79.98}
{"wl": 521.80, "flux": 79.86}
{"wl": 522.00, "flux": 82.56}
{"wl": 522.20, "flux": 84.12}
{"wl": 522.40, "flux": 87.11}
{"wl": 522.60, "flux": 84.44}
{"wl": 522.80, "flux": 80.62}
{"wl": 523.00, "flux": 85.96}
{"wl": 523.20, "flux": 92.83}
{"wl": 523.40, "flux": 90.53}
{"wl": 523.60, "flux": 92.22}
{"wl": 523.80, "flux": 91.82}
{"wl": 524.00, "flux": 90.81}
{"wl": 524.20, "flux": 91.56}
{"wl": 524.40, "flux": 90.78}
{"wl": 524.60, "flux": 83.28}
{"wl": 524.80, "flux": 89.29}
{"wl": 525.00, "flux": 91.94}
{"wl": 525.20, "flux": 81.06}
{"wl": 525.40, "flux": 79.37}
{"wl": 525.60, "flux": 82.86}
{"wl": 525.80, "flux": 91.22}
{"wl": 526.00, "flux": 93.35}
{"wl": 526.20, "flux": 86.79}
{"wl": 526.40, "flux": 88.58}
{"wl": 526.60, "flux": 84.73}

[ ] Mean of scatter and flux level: 39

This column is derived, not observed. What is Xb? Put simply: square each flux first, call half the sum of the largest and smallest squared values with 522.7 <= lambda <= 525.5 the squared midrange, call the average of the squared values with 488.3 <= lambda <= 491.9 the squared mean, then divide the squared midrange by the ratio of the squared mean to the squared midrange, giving 9832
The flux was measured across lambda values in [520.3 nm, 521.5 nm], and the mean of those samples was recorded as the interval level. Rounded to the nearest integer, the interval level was 78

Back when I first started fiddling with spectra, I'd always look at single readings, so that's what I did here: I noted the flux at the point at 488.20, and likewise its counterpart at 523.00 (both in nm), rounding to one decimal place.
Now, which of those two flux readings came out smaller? 79.4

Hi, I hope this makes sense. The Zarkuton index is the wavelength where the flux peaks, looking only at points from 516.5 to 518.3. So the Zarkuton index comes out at 517.00 nm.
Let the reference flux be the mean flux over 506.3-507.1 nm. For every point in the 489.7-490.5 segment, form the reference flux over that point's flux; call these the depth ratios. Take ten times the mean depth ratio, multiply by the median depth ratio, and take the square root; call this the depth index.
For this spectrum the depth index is 2.92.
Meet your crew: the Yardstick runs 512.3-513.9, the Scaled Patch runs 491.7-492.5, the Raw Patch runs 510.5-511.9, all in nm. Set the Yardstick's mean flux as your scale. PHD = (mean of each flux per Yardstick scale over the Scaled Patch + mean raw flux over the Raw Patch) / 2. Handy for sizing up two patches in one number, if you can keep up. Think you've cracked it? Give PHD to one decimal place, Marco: 38.7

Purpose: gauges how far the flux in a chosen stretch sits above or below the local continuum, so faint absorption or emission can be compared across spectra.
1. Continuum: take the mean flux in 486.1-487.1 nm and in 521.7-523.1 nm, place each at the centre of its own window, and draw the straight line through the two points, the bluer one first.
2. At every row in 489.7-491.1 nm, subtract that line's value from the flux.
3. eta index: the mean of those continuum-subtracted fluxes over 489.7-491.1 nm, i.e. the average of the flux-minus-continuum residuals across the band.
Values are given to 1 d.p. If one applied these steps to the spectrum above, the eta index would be 5.0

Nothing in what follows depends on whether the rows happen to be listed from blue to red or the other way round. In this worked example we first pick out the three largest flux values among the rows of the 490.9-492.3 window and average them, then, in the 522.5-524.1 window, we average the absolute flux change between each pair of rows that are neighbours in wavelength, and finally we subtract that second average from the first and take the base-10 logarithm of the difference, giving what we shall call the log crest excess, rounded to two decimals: 1.87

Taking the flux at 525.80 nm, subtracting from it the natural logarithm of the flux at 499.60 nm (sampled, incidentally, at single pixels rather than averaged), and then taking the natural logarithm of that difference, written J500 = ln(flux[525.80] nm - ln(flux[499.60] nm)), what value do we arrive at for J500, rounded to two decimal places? 4.46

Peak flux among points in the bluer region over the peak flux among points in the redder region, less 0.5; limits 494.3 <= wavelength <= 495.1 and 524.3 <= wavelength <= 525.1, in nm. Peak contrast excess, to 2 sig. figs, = 0.28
